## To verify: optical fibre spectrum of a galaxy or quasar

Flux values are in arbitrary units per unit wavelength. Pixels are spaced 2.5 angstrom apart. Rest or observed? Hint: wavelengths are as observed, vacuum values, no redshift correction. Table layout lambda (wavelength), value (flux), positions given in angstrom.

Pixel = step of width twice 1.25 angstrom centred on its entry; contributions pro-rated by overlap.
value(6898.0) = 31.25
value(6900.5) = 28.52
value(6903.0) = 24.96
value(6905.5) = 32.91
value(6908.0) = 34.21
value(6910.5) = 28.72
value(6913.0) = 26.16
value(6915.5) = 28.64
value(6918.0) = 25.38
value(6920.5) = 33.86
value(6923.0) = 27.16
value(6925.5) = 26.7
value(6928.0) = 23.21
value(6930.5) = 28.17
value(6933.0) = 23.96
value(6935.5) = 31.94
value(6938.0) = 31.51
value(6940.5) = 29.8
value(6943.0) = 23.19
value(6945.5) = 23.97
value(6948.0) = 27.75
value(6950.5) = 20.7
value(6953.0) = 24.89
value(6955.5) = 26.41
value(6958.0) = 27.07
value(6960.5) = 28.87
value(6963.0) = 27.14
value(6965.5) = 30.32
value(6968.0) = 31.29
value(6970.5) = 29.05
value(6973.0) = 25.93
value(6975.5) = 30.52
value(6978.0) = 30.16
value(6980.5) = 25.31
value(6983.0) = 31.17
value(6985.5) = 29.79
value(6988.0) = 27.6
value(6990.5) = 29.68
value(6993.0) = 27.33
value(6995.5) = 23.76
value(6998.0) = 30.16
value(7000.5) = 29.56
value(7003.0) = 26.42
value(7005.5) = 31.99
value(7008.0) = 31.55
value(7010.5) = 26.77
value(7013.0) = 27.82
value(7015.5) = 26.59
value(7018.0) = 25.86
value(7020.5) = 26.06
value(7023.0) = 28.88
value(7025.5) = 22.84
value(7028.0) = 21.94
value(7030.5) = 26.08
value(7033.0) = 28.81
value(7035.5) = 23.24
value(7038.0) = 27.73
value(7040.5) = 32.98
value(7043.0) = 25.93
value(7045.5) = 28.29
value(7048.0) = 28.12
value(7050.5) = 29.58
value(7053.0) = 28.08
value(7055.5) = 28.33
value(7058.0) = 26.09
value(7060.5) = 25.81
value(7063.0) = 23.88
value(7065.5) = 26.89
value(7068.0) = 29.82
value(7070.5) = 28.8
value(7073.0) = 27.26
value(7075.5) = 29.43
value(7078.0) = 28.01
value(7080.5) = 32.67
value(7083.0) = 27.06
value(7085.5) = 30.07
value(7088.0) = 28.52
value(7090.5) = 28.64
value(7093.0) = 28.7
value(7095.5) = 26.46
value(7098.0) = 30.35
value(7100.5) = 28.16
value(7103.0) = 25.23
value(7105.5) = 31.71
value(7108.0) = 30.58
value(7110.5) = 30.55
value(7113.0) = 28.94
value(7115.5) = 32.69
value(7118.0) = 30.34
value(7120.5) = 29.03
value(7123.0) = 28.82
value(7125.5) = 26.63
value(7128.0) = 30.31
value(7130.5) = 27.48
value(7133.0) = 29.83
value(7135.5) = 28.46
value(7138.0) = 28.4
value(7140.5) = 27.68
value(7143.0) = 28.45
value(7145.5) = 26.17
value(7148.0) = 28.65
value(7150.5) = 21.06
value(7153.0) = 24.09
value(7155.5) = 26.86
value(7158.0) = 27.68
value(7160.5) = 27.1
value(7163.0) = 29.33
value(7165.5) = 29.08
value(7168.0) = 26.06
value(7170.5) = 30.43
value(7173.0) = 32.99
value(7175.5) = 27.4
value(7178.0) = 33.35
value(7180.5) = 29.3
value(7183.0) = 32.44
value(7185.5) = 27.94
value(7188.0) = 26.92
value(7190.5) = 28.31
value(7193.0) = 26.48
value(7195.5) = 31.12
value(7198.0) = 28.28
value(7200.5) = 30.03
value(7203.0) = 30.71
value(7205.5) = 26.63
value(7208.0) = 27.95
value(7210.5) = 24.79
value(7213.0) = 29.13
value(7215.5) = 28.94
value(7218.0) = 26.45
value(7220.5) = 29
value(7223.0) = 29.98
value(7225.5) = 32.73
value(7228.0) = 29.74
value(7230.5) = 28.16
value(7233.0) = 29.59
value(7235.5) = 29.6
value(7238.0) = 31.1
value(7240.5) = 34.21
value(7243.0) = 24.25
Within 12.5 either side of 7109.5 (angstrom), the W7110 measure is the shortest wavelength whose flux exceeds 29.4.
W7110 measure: 7098.0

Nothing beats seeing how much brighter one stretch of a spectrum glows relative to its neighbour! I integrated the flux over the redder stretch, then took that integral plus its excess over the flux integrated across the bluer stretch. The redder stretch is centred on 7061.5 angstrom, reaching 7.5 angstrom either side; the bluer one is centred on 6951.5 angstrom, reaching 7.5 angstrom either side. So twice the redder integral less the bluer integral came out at 427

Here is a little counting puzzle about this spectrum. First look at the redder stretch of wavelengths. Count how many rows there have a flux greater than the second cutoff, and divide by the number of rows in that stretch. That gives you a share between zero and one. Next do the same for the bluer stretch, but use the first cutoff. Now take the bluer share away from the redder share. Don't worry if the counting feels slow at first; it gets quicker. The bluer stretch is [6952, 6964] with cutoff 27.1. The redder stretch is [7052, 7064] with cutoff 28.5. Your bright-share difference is -0.4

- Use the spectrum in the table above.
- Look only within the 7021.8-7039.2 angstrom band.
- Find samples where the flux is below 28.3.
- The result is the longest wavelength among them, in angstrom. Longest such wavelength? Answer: 7038.0 angstrom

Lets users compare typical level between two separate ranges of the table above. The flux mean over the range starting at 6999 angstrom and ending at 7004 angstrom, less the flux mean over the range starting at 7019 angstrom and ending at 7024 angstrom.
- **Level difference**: 1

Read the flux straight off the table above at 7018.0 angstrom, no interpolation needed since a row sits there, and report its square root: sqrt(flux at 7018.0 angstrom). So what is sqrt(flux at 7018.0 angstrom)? 5.09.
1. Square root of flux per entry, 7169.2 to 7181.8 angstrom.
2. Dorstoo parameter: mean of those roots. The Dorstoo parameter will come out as 5.54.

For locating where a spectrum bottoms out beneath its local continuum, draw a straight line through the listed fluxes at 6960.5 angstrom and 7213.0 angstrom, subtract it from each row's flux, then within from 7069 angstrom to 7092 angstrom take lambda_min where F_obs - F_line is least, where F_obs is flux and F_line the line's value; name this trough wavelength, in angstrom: 7083.0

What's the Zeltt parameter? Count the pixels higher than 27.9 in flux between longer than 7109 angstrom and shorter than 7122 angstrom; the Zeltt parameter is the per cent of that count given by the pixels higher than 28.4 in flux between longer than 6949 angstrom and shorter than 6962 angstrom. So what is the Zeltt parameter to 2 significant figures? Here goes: 20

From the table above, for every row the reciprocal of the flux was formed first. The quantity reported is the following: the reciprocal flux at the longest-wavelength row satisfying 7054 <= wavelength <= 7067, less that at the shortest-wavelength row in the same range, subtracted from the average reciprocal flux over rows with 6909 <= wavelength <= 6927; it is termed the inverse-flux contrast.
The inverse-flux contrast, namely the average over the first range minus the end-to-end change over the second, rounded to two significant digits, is 0.034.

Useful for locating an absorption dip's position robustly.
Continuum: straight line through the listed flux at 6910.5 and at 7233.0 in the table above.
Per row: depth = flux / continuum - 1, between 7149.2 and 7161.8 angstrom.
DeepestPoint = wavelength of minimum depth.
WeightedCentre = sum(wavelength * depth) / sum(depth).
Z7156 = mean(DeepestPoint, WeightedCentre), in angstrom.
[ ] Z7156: 7152.0 angstrom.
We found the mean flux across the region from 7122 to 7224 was 28.3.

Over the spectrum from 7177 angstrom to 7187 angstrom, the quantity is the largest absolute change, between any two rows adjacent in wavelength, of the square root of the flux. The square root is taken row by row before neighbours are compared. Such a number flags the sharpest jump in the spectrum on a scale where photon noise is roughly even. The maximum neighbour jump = 0.41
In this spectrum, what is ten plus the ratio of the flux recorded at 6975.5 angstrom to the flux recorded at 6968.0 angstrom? 11.0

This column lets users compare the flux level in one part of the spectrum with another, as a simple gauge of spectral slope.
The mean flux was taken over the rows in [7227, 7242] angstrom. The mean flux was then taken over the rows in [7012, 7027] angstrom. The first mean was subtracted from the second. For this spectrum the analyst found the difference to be -4.1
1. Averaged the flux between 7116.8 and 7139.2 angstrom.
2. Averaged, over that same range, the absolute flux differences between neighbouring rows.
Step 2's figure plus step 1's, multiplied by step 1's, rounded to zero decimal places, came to 880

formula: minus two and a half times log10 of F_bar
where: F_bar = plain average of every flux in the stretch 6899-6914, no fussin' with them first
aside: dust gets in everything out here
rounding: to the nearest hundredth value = -3.67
